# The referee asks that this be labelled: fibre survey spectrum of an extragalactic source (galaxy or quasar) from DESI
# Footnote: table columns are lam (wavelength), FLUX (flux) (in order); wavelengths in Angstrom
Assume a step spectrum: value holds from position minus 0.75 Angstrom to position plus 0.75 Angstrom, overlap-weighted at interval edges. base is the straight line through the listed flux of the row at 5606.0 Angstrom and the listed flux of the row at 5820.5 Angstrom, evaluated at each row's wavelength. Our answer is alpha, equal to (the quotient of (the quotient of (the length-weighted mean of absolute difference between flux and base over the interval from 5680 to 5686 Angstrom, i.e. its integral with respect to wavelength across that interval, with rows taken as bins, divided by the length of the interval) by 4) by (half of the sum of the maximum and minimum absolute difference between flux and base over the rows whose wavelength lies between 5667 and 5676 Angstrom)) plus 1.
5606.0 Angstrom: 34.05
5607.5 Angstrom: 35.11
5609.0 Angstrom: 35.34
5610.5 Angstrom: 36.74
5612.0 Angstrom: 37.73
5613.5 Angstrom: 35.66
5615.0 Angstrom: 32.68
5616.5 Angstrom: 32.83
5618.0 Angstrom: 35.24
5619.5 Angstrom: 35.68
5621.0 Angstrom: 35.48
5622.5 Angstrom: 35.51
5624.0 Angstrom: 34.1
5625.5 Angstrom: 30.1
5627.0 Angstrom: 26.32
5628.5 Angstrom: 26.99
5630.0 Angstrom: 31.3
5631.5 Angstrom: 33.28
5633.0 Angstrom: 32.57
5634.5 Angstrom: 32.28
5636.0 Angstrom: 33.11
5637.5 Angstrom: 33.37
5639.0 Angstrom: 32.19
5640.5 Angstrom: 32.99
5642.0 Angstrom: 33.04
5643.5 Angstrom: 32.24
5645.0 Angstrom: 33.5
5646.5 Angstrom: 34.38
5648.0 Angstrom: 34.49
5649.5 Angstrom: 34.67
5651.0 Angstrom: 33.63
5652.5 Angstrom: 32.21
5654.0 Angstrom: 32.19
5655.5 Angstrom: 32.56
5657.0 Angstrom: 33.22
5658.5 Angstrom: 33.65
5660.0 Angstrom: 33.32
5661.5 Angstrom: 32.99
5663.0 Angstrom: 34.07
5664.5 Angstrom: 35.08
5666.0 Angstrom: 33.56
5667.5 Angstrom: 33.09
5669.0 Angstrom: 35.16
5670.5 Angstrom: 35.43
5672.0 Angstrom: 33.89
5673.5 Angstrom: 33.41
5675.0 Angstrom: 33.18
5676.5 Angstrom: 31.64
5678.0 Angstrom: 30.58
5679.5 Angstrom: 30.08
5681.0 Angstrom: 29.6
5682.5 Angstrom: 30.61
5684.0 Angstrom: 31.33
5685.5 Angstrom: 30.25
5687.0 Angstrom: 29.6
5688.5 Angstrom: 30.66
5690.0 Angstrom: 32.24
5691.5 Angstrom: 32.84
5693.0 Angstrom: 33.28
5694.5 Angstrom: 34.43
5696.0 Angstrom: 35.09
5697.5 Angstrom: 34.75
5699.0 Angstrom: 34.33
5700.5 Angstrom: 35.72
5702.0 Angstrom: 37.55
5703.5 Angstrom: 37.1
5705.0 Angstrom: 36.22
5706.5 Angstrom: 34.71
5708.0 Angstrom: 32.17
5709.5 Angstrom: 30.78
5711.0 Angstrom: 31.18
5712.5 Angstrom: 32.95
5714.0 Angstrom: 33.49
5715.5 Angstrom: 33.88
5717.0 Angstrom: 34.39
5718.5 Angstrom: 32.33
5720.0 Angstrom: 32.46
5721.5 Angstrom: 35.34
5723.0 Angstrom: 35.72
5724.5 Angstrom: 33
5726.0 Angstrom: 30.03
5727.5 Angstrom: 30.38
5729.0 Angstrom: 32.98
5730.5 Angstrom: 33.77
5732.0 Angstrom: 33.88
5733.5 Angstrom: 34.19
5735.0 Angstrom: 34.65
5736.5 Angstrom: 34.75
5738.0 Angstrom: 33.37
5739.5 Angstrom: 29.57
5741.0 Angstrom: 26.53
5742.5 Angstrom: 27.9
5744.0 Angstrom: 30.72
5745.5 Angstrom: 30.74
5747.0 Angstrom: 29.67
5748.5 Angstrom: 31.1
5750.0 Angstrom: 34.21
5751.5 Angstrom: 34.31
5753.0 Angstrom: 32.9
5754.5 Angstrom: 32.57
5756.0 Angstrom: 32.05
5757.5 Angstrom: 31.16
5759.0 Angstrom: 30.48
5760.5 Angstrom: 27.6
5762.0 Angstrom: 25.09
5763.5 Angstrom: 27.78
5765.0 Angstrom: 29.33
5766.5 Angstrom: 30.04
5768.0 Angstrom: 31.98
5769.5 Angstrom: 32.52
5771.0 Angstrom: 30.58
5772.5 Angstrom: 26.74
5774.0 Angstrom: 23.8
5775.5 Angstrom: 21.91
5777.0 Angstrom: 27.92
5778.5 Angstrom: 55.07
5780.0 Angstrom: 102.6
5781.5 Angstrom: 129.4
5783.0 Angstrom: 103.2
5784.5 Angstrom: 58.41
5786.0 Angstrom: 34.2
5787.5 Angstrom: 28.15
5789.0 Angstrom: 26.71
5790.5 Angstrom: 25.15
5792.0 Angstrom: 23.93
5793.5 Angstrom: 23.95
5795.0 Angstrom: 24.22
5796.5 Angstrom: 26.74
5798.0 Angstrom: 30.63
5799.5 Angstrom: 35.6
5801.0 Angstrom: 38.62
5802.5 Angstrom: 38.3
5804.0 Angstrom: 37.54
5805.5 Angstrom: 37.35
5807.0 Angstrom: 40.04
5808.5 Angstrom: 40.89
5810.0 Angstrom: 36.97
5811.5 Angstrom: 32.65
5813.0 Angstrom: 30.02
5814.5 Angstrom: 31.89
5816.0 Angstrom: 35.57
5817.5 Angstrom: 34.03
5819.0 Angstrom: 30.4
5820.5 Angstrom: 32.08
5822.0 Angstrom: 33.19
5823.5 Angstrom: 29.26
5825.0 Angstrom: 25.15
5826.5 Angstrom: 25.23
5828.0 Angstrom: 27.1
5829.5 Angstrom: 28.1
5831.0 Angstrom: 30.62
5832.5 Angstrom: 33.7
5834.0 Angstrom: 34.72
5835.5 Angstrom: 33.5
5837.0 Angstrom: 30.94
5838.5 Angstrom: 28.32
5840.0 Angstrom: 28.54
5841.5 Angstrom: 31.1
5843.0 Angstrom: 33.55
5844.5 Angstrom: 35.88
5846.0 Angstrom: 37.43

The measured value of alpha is 1.7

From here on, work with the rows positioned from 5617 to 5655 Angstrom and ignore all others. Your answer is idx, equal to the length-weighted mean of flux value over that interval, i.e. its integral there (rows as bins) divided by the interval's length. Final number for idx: 33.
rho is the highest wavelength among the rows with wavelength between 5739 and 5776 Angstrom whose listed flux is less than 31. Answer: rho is 5775.5 Angstrom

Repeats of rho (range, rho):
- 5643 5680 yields 5679.5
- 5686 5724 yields 5709.5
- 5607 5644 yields 5628.5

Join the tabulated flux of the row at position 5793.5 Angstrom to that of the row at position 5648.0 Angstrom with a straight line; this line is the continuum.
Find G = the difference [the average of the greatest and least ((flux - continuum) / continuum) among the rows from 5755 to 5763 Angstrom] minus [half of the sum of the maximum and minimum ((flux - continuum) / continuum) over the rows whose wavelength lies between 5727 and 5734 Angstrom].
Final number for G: -0.05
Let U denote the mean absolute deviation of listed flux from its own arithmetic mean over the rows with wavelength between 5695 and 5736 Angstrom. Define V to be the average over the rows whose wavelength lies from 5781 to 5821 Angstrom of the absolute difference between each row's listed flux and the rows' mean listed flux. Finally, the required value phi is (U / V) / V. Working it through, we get 0.0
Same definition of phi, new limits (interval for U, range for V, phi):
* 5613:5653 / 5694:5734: 0.7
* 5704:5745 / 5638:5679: 2.6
